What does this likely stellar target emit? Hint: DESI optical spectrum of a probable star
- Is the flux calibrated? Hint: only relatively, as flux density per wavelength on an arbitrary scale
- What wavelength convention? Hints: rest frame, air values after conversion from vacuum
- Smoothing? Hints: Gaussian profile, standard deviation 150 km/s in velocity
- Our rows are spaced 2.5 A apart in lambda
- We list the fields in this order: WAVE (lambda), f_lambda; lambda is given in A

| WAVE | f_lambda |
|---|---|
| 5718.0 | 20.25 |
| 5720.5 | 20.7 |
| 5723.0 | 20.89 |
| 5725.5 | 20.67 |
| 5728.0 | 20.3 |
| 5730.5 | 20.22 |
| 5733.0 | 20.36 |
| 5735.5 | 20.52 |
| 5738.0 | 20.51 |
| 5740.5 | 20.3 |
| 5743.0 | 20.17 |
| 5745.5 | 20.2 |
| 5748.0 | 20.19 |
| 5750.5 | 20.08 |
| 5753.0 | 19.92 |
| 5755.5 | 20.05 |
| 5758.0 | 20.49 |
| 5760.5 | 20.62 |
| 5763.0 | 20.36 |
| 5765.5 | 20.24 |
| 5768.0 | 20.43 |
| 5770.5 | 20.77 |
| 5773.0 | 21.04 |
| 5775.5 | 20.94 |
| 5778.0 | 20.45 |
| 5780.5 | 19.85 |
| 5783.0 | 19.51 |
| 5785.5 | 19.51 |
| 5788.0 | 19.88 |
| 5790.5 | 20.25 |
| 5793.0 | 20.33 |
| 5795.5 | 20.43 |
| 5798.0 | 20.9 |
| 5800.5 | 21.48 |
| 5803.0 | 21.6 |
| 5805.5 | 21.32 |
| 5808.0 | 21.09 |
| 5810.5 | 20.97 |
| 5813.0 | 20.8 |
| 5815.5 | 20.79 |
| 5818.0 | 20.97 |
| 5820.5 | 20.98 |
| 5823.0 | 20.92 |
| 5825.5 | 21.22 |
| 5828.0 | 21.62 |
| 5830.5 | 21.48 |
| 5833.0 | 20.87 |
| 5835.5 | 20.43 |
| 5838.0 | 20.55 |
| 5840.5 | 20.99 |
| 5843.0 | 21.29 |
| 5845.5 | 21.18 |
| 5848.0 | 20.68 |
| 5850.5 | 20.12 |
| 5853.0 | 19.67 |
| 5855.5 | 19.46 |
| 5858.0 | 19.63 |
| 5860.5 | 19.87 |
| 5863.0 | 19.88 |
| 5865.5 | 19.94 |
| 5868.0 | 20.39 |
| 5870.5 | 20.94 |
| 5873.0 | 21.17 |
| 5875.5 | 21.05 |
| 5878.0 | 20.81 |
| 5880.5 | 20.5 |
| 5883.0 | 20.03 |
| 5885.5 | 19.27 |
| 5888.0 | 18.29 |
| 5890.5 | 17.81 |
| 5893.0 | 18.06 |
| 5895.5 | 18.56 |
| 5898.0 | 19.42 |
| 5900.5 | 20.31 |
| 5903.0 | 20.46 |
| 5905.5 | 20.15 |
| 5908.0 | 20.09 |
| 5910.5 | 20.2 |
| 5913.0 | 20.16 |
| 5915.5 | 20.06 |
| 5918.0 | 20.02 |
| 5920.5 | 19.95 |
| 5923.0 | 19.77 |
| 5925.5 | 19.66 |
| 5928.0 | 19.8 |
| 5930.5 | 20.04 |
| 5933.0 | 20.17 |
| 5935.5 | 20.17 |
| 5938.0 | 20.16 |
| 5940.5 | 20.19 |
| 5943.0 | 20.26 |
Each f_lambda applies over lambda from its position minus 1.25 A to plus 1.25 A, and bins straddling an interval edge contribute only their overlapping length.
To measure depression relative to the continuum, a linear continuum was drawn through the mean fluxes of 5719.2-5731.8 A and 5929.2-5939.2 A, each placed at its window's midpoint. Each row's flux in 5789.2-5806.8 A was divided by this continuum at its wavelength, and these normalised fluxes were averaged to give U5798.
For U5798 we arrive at 1.02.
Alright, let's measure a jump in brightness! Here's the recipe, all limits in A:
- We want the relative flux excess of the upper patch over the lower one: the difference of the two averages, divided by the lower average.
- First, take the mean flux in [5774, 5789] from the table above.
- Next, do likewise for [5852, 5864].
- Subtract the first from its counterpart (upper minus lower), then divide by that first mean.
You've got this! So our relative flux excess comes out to -0.02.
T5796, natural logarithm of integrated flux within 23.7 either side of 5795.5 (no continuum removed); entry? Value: 6.89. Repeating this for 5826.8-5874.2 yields 6.88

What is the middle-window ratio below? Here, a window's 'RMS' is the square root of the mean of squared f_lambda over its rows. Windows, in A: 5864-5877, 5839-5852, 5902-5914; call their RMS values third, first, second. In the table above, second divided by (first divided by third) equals 20.1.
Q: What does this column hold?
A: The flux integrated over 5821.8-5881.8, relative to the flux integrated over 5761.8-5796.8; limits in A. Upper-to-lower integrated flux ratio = 1.7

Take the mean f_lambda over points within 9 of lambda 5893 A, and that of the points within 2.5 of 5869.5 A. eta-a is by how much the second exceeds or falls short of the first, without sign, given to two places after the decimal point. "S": 1.85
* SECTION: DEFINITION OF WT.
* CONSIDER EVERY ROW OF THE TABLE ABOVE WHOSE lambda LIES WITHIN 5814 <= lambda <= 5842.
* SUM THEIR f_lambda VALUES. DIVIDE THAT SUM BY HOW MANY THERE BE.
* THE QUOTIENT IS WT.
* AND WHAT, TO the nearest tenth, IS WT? 21.0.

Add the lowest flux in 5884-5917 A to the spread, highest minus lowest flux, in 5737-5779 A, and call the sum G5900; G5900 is 18.9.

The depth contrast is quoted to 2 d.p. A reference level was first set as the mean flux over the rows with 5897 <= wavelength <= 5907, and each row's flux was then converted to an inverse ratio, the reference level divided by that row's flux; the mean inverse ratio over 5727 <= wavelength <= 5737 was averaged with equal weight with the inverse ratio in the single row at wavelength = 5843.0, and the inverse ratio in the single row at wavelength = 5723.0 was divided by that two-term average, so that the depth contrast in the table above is 1.00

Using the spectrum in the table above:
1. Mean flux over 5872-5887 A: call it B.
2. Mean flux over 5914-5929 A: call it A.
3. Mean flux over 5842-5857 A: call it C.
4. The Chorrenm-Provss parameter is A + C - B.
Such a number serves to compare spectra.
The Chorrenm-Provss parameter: 19.8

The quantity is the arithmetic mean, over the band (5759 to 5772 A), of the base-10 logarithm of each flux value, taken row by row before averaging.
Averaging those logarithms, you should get 1.31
